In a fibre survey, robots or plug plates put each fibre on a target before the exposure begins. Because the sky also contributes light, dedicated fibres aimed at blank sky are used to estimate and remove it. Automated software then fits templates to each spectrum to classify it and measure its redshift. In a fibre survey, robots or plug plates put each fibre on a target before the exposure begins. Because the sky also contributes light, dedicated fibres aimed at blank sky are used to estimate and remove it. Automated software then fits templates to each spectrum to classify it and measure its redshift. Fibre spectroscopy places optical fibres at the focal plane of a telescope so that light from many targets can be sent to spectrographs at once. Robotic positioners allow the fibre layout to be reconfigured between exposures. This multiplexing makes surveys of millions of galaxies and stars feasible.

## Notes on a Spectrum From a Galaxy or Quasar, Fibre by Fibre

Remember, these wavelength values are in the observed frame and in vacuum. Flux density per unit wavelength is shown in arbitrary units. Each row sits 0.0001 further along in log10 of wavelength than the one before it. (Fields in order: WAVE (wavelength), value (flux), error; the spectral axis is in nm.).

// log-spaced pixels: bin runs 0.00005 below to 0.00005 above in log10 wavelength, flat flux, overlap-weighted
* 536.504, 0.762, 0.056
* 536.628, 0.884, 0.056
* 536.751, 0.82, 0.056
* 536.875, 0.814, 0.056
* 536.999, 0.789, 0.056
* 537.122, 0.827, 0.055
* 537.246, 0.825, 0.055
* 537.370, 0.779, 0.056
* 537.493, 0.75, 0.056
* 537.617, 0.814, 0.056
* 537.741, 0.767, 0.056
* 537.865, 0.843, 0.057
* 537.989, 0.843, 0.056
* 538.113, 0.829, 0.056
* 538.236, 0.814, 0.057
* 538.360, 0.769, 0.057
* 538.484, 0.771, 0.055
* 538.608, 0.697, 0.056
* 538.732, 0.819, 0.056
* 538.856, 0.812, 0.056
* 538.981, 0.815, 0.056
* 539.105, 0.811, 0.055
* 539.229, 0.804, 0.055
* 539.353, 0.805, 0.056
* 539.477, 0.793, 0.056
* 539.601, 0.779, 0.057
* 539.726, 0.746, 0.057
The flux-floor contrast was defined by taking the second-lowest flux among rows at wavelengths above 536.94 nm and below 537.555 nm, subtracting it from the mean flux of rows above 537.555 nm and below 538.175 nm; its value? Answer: 0.040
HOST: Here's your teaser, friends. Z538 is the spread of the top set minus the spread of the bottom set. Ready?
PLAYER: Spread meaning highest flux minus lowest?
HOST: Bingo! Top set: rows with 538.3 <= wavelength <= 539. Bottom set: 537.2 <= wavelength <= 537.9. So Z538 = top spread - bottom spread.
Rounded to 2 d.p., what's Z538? 0.03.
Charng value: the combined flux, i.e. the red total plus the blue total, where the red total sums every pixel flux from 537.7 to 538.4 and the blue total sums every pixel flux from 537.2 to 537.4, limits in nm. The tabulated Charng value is 6.5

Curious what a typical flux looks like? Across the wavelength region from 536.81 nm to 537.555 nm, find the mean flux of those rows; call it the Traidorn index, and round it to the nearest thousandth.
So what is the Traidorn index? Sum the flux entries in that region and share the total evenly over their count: 0.797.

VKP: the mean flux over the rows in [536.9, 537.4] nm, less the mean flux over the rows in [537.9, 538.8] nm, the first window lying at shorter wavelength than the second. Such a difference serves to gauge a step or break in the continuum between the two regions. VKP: 0.013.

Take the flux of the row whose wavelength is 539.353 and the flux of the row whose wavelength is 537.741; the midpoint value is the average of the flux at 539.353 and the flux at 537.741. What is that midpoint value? 0.79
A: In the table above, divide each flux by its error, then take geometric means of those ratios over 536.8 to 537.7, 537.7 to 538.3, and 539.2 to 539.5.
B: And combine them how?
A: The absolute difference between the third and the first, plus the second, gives 14.6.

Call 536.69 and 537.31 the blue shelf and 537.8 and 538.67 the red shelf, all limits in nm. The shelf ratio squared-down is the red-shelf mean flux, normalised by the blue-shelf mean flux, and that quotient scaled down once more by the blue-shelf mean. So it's 1.20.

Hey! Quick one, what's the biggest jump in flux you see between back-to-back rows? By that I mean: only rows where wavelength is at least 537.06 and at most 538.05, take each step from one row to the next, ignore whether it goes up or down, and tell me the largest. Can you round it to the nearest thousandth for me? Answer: 0.076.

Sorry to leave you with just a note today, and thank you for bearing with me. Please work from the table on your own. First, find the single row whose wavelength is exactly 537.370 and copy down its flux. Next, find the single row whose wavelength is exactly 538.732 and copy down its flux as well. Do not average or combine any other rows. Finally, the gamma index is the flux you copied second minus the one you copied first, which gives 0.04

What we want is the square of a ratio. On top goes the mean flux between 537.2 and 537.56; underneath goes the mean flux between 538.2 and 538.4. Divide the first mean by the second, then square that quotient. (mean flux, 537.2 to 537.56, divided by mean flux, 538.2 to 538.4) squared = 0.98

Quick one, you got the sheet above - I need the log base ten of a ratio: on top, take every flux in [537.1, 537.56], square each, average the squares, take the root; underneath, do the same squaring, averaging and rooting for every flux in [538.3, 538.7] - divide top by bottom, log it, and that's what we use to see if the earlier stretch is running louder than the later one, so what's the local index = 0.03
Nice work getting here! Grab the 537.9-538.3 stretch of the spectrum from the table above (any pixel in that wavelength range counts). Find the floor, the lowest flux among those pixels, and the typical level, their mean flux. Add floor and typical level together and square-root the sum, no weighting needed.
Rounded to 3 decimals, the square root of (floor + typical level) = 1.282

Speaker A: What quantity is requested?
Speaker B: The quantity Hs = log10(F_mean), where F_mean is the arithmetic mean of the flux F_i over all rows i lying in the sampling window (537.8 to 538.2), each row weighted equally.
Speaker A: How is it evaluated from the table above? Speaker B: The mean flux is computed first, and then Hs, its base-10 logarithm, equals -0.077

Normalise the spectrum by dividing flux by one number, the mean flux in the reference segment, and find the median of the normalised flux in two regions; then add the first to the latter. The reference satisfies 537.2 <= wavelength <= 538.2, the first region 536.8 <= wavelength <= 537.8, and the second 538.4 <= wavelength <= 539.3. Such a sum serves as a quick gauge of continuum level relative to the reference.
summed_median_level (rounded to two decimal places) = 2.00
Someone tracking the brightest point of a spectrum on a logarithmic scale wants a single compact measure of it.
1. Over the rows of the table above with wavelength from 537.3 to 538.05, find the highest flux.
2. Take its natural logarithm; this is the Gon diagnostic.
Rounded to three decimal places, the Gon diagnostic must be -0.171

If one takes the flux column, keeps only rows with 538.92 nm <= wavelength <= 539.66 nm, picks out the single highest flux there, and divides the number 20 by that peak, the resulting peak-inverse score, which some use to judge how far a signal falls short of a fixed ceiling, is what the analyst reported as 24.5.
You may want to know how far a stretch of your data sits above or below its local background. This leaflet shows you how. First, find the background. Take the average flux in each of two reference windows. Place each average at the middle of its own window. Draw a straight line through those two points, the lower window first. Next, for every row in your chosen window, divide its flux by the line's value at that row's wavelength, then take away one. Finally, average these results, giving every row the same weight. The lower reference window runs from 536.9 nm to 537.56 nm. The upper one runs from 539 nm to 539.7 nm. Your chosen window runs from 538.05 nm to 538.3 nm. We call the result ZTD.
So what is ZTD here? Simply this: 0.032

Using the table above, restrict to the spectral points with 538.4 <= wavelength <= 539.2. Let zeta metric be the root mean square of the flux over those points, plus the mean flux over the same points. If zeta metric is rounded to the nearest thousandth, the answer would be 1.576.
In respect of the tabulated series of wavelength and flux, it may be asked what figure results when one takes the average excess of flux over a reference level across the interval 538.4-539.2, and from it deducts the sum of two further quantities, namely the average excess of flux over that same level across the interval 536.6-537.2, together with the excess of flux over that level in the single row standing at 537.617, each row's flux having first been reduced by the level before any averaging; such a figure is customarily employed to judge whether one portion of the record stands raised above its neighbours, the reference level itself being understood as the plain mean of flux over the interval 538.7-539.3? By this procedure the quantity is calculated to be -0.04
